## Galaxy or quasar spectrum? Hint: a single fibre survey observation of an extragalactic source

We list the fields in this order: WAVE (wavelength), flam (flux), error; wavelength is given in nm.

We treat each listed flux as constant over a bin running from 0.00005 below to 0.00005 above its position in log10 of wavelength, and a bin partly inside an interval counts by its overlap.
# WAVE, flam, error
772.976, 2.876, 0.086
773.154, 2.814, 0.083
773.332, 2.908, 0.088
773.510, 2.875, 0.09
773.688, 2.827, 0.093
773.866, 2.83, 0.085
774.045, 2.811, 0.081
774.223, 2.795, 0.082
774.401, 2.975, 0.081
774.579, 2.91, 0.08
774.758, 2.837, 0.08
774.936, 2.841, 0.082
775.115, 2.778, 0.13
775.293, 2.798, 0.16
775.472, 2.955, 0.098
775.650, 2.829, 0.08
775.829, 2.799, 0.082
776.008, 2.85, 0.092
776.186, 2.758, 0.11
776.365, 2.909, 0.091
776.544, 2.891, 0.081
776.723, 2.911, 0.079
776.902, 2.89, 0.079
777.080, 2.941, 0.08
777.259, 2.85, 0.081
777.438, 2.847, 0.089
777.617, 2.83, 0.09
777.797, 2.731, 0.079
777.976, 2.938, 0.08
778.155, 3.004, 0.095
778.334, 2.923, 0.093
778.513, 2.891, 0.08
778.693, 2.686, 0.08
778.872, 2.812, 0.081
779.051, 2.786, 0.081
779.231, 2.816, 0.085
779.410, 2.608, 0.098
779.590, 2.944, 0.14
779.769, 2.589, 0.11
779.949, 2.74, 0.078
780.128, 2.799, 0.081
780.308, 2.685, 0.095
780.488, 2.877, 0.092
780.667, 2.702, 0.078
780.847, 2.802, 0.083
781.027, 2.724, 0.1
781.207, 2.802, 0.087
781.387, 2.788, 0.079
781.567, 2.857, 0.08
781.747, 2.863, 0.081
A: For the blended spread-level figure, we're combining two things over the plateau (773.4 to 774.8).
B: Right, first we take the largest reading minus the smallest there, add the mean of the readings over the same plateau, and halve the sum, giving 1.52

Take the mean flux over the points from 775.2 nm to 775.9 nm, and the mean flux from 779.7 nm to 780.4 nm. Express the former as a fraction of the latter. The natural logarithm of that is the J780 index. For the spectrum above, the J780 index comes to 0.051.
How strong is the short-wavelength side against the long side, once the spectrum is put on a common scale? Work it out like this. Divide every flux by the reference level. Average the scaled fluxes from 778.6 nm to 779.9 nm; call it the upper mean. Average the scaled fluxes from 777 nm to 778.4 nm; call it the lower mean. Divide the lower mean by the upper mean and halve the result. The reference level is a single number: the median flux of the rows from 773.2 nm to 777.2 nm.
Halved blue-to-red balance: 0.524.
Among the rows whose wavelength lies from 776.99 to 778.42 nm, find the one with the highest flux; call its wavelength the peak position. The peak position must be 778.155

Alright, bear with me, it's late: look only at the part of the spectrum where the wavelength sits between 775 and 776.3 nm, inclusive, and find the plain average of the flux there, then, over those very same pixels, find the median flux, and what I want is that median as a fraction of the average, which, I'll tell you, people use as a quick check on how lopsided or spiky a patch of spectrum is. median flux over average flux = 0.99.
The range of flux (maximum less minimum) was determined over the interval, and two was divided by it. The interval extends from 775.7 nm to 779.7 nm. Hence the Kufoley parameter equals 5.1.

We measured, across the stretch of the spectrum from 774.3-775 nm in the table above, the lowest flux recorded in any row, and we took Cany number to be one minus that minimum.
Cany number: -1.84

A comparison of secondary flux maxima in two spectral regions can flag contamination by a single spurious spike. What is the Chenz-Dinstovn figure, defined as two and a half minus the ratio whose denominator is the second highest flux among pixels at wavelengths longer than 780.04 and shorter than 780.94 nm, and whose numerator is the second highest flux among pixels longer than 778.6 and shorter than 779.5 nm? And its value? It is 1.496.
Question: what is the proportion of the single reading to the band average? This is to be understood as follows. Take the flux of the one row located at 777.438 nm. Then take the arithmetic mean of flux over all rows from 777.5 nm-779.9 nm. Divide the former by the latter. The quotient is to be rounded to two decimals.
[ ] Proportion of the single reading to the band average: 1.01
